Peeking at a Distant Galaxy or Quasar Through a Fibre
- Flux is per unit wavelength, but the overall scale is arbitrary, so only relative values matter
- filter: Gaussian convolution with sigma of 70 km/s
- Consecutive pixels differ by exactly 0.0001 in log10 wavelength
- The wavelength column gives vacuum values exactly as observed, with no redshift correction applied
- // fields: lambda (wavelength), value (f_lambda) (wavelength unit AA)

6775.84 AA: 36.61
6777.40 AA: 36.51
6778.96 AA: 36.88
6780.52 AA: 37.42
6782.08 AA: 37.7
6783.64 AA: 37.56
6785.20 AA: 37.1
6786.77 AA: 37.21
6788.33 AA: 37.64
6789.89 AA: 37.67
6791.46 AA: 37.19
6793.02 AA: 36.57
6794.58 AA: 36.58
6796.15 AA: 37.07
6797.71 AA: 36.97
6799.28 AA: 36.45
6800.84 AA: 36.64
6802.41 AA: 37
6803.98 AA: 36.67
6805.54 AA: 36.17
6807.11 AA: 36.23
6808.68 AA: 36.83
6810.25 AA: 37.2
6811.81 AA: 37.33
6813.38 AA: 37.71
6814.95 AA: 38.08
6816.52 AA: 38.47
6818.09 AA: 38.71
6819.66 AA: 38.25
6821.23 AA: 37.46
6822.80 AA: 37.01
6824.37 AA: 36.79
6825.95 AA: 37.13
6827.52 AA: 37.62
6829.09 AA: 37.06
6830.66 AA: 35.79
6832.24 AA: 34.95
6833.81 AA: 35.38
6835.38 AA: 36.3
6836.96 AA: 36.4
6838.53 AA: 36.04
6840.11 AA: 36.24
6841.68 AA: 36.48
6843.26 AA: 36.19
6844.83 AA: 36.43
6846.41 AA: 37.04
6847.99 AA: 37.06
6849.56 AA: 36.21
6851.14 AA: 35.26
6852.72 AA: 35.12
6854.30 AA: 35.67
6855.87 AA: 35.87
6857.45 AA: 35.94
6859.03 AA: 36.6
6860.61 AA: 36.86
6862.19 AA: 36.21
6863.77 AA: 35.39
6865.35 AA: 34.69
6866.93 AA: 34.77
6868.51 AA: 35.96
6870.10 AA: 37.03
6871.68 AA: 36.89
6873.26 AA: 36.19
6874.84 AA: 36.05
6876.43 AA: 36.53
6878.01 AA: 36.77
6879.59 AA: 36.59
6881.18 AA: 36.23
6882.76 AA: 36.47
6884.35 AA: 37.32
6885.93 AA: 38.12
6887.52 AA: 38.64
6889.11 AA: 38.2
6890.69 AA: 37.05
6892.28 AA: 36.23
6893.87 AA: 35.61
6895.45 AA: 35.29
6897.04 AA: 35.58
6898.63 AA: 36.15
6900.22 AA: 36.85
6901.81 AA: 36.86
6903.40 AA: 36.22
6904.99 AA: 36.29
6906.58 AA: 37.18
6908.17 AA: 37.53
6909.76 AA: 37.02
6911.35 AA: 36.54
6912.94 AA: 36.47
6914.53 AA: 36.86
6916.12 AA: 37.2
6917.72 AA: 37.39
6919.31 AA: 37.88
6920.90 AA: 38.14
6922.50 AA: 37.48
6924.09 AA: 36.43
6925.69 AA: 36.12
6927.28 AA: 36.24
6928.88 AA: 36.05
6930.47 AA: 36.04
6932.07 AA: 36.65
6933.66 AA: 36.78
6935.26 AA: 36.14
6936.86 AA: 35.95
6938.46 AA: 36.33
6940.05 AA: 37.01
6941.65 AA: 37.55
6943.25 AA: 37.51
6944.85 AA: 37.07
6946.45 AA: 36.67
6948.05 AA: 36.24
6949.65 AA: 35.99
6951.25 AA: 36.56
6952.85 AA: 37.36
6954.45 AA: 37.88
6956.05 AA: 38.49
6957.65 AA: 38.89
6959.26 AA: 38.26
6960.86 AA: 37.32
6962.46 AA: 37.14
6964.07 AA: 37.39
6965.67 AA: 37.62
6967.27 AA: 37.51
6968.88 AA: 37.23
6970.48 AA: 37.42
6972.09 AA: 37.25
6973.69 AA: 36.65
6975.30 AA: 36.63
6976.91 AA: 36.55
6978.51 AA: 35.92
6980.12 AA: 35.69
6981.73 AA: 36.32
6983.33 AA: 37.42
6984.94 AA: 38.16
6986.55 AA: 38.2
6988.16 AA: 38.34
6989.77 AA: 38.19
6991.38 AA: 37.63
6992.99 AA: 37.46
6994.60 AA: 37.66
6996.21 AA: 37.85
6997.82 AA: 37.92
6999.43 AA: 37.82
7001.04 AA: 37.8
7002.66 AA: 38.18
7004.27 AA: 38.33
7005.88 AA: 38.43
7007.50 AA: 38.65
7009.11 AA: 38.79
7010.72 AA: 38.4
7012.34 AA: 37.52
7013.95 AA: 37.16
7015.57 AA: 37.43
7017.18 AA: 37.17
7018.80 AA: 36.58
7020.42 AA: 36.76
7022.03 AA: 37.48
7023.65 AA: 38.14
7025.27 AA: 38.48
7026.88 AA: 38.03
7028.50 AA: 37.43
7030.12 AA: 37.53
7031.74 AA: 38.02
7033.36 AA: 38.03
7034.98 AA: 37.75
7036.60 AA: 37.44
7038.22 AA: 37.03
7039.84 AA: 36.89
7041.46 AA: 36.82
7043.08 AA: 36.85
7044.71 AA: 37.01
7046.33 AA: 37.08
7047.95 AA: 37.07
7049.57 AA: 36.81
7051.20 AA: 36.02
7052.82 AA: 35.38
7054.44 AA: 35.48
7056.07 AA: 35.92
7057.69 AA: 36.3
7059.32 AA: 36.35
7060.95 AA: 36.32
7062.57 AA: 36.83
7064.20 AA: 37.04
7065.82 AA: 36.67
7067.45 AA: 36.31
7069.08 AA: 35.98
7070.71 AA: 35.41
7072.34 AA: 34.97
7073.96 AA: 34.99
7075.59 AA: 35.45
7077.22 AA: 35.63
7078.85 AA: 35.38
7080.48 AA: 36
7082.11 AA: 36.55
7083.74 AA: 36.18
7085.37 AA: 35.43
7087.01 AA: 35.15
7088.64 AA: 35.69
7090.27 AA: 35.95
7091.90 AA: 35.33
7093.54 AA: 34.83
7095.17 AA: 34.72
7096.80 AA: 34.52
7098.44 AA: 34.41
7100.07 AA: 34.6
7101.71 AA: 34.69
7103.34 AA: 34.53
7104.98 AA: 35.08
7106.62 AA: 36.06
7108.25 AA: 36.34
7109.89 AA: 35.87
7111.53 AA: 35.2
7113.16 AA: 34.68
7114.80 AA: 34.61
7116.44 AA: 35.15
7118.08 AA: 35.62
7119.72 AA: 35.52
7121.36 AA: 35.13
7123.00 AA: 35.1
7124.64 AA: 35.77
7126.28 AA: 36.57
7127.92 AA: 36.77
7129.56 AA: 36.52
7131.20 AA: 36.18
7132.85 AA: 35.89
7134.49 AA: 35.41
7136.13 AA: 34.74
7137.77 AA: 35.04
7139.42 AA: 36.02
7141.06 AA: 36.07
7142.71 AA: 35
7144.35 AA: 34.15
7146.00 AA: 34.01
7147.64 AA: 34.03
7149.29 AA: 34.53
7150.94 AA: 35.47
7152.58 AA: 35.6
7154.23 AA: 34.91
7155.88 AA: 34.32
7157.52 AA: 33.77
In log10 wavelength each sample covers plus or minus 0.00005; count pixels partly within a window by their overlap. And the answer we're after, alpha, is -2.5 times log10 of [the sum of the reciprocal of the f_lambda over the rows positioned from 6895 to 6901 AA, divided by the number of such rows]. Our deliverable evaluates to 3.89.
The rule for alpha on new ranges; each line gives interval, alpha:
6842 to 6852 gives 3.90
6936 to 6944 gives 3.92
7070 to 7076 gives 3.87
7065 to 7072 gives 3.89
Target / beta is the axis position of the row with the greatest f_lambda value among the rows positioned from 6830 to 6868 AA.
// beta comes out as 6847.99 AA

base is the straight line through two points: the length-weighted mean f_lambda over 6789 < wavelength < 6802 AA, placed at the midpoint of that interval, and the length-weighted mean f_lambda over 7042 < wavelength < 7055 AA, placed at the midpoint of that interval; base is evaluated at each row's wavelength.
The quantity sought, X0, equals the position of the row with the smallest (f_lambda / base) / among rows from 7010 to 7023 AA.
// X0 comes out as 7018.80 AA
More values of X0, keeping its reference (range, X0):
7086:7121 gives 7098.44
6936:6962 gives 6936.86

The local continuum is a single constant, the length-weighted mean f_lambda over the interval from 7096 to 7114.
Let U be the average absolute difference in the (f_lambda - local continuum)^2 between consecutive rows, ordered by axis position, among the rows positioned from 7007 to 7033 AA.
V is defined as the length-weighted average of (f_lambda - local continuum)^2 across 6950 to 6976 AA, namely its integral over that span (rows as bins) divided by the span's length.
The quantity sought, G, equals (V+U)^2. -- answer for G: 68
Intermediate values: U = 2.2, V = 6.0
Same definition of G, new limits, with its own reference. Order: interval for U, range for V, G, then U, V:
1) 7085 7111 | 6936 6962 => 30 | 0.3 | 5.2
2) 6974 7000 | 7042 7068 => 13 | 1.3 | 2.2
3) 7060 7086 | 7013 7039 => 48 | 0.7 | 6.2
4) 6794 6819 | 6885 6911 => 27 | 1.3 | 3.8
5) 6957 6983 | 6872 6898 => 23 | 1.4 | 3.4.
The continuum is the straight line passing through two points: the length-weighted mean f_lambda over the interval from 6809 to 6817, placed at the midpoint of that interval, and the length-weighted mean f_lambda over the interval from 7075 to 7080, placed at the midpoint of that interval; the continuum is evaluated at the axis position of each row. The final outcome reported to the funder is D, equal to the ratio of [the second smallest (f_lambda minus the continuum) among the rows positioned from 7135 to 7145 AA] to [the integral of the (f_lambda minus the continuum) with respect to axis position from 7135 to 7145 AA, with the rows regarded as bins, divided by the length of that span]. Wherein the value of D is -1.6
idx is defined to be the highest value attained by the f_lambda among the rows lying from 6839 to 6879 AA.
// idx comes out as 37.06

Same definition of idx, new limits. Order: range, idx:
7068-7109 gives 36.55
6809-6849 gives 38.71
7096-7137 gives 36.77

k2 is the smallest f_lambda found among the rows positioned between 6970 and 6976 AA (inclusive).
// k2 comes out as 36.63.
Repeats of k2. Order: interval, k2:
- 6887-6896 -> 35.29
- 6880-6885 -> 36.23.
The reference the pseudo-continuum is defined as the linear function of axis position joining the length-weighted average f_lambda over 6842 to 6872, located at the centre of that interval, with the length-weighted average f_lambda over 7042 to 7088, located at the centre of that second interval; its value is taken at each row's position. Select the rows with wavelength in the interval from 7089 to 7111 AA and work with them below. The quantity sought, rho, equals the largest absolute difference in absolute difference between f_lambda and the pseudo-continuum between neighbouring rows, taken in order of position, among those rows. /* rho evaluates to 1.0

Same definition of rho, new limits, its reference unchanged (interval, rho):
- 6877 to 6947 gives 1.2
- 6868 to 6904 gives 1.2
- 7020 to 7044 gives 0.7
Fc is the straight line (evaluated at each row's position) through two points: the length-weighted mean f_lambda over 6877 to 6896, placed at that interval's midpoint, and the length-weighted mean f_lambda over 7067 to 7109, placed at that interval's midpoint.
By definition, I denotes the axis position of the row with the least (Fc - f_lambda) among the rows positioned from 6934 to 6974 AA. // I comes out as 6957.65 AA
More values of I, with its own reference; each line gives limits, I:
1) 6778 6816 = 6814.95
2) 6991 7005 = 7004.27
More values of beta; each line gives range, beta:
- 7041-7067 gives 7046.33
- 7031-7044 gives 7033.36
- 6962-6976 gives 6965.67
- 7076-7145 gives 7127.92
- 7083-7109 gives 7108.25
